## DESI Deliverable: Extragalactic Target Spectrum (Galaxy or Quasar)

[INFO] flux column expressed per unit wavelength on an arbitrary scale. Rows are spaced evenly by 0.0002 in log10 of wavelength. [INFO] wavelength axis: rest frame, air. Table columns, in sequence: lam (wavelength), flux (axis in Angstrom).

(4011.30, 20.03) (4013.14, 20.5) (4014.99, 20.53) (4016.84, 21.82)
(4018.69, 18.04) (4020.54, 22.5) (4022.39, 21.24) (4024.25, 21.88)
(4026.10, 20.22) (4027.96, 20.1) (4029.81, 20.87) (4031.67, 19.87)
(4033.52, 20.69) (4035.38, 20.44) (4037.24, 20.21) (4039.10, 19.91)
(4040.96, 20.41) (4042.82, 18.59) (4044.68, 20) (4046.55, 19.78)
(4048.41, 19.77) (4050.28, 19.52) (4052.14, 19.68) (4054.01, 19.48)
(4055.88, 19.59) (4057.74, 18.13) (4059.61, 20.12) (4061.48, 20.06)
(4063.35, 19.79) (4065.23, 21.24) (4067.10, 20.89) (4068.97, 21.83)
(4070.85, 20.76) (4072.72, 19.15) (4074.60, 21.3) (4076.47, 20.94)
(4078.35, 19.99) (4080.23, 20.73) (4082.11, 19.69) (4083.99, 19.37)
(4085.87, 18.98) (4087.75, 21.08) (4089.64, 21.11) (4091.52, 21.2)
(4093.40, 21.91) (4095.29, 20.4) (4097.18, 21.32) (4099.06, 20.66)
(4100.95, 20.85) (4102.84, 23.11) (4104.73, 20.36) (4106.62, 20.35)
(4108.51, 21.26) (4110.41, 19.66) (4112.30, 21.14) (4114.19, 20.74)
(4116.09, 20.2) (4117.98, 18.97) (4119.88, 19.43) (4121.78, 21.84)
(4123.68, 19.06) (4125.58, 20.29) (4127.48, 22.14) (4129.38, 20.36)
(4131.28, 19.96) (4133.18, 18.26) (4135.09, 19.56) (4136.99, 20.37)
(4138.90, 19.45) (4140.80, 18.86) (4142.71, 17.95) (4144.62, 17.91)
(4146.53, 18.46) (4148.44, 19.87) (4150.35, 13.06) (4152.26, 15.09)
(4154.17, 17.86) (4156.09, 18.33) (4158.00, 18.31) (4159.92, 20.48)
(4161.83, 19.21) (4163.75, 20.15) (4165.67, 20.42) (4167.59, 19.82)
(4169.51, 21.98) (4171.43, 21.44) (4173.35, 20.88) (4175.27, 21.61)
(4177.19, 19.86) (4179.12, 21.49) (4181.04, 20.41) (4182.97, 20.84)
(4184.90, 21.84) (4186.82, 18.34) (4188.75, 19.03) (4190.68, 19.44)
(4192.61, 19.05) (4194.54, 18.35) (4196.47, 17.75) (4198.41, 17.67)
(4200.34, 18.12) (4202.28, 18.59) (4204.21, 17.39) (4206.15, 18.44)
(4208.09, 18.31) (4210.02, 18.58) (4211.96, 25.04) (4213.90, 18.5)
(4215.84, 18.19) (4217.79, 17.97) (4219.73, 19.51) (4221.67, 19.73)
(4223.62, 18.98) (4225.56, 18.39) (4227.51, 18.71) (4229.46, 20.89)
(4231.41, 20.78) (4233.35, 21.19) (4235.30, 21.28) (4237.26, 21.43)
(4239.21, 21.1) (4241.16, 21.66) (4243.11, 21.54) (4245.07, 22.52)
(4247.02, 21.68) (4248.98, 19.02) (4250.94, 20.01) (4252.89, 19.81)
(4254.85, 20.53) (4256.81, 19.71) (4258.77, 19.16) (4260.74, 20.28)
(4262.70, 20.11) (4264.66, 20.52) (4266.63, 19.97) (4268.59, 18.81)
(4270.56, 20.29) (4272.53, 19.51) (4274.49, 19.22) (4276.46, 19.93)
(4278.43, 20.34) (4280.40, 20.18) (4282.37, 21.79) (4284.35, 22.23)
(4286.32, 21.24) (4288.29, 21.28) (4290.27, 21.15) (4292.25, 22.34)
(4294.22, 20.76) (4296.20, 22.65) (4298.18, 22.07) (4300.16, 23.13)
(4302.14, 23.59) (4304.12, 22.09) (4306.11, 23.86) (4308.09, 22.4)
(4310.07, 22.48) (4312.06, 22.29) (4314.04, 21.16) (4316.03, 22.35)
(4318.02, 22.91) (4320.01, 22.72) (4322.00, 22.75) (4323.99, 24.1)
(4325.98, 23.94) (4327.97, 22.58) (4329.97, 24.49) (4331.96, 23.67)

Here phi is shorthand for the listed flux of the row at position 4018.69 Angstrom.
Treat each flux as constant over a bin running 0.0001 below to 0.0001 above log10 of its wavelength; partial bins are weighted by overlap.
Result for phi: 18.04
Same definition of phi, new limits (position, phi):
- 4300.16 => 23.13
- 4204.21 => 17.39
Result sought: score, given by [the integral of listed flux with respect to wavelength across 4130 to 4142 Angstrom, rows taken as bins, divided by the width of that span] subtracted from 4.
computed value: -15.4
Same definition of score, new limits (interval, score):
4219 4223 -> -15.6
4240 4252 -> -17.1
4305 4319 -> -18.5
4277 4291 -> -17.1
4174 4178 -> -16.8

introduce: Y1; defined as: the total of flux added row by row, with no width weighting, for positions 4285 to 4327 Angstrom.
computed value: 471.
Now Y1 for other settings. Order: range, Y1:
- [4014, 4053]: 426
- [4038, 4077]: 421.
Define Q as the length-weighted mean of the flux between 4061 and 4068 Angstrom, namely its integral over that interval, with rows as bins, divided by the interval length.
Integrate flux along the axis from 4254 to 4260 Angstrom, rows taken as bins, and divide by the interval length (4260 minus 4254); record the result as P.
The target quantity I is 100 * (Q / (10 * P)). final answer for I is 10.4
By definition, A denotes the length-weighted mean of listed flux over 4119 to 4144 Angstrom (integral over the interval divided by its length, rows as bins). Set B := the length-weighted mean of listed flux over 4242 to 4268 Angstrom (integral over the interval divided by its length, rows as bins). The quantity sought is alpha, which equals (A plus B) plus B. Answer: 60.5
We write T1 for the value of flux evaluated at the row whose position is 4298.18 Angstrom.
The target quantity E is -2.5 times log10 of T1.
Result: -3.36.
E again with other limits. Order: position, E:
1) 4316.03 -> -3.37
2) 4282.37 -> -3.35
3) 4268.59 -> -3.19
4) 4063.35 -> -3.24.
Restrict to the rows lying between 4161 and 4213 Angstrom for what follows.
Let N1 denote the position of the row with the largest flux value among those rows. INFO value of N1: 4211.96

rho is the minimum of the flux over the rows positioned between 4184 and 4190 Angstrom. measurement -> 18.34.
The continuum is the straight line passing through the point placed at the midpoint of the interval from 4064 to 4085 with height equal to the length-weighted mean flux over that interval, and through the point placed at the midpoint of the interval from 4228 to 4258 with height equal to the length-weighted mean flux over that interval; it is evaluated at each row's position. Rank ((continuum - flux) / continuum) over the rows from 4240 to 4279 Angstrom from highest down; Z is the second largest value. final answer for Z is 0.087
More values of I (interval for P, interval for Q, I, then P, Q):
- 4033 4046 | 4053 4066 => 9.9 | 20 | 19.7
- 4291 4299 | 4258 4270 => 9.0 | 22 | 19.8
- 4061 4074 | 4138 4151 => 8.8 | 21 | 18.0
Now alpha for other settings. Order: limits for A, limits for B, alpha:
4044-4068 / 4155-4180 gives 60.4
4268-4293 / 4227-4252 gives 62.5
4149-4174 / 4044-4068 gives 58.7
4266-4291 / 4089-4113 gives 62.5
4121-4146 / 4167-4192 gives 60.7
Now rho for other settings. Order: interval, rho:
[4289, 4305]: 20.76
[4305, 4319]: 21.16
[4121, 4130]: 19.06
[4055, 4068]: 18.13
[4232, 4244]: 21.1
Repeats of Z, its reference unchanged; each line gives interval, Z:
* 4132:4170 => 0.270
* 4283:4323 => -0.009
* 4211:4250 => 0.125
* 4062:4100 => 0.066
